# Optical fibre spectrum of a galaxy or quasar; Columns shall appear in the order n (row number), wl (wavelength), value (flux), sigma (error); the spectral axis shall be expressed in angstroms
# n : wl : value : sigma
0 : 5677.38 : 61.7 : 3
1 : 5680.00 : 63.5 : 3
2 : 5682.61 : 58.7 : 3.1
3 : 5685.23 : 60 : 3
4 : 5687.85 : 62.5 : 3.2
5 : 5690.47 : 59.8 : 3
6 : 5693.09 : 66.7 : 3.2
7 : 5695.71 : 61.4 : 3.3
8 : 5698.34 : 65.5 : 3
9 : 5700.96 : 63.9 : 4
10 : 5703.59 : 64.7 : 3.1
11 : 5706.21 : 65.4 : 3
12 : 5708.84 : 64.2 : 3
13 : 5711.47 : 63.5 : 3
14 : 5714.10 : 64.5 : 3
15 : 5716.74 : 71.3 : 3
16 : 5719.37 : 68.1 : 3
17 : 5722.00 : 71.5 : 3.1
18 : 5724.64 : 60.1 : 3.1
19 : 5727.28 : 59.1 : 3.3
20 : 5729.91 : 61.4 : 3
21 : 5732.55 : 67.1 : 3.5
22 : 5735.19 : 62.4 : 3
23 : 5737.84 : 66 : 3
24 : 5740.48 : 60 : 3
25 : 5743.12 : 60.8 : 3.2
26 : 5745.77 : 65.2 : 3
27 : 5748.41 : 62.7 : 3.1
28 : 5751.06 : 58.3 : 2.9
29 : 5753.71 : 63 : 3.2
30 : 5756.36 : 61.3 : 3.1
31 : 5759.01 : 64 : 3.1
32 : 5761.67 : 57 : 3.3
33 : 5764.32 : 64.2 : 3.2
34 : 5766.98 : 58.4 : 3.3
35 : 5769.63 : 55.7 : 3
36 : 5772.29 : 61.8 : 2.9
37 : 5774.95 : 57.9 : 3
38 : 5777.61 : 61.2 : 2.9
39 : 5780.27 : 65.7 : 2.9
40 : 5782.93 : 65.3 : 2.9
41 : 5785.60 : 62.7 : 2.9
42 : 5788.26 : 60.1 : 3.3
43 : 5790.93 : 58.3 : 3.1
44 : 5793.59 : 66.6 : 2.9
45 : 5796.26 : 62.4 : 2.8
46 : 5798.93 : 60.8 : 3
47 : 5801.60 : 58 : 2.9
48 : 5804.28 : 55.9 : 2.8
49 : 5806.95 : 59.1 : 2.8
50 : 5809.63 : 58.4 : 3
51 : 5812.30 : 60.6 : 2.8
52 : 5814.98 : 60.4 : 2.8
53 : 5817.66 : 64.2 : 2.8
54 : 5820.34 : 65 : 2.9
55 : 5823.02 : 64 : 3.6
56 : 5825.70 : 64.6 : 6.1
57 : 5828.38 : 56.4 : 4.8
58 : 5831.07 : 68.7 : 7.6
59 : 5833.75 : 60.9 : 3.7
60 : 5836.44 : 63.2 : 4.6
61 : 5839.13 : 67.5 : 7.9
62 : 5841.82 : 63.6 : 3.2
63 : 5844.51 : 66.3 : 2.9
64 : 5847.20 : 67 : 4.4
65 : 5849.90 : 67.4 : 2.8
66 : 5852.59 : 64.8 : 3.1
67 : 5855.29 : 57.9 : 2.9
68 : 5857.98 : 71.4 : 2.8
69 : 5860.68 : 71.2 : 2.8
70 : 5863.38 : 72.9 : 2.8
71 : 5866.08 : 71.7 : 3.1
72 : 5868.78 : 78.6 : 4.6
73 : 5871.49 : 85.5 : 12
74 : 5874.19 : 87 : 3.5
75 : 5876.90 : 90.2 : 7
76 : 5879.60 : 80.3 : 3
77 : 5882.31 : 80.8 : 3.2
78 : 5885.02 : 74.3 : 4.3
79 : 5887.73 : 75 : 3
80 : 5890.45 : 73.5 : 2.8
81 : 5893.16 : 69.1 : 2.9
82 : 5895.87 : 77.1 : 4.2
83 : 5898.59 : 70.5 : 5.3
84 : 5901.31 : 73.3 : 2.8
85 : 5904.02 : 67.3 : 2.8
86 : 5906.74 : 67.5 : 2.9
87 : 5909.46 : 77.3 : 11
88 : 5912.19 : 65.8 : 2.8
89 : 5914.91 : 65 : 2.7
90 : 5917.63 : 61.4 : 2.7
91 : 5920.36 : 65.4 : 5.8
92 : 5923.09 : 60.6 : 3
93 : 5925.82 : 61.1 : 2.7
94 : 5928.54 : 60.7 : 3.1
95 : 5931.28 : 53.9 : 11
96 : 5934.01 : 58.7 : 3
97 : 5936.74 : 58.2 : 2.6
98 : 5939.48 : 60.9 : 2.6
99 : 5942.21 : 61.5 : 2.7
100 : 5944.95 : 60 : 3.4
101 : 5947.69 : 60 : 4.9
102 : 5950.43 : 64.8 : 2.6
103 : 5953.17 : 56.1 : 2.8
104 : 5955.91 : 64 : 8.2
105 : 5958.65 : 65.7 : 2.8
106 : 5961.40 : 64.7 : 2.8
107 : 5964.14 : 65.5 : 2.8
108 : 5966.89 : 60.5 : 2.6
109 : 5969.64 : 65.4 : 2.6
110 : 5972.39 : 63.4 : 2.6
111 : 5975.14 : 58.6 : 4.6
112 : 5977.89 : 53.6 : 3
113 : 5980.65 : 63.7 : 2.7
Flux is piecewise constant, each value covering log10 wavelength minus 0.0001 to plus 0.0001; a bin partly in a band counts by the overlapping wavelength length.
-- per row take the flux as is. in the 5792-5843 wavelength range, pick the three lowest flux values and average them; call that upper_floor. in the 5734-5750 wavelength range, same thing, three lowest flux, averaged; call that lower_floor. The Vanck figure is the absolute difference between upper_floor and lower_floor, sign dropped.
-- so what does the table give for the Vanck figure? 4.3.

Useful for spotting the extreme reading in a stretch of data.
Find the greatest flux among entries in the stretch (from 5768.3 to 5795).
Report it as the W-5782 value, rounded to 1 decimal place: 66.6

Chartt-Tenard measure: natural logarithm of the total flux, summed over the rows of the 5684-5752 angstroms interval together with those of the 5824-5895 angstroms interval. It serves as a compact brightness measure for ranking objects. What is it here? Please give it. 8.16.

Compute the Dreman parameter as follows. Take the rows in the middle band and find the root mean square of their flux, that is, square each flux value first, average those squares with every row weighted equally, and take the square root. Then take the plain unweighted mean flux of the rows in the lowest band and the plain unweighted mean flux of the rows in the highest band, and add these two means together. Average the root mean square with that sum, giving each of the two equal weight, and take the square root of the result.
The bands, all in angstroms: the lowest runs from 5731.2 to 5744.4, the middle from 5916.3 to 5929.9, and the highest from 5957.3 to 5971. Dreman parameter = 9.73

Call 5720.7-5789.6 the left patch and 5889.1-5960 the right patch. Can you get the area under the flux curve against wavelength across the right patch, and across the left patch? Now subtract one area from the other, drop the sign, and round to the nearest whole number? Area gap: 306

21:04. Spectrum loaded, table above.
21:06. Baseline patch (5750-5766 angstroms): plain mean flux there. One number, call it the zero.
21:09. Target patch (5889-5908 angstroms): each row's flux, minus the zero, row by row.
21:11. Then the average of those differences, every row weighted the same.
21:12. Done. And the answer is 10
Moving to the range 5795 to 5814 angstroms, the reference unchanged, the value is -2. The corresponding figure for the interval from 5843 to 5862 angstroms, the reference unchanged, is 5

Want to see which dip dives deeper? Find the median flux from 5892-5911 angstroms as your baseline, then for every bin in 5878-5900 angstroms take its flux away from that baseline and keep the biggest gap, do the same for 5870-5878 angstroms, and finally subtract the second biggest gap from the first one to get 16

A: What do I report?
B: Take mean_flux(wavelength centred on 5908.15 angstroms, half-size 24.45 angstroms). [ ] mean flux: 68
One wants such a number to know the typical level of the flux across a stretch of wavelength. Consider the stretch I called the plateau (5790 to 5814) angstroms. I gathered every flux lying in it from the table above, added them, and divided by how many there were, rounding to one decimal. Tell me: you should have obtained 60.0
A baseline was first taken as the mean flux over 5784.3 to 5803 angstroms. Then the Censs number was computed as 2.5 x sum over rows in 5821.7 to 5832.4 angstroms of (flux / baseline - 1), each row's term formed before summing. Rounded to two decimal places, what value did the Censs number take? 0.35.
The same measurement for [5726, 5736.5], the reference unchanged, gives 0.20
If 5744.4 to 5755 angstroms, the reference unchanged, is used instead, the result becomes 0.17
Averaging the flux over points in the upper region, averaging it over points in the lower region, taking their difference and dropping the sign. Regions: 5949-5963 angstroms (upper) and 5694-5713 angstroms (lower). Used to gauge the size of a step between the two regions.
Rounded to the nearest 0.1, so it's 1.0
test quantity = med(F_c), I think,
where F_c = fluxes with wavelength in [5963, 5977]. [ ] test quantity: 63.4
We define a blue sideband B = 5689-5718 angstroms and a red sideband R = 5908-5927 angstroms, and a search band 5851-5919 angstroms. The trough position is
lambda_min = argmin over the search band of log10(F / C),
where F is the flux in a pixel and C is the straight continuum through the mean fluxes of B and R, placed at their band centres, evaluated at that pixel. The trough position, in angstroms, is 5855.29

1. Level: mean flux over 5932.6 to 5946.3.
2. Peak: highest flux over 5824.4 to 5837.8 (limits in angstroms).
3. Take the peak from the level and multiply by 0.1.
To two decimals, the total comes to -0.88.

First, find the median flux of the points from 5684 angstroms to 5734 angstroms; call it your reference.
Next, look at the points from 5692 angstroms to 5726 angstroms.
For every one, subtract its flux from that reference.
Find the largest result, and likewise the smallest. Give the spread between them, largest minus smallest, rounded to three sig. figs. 11.4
